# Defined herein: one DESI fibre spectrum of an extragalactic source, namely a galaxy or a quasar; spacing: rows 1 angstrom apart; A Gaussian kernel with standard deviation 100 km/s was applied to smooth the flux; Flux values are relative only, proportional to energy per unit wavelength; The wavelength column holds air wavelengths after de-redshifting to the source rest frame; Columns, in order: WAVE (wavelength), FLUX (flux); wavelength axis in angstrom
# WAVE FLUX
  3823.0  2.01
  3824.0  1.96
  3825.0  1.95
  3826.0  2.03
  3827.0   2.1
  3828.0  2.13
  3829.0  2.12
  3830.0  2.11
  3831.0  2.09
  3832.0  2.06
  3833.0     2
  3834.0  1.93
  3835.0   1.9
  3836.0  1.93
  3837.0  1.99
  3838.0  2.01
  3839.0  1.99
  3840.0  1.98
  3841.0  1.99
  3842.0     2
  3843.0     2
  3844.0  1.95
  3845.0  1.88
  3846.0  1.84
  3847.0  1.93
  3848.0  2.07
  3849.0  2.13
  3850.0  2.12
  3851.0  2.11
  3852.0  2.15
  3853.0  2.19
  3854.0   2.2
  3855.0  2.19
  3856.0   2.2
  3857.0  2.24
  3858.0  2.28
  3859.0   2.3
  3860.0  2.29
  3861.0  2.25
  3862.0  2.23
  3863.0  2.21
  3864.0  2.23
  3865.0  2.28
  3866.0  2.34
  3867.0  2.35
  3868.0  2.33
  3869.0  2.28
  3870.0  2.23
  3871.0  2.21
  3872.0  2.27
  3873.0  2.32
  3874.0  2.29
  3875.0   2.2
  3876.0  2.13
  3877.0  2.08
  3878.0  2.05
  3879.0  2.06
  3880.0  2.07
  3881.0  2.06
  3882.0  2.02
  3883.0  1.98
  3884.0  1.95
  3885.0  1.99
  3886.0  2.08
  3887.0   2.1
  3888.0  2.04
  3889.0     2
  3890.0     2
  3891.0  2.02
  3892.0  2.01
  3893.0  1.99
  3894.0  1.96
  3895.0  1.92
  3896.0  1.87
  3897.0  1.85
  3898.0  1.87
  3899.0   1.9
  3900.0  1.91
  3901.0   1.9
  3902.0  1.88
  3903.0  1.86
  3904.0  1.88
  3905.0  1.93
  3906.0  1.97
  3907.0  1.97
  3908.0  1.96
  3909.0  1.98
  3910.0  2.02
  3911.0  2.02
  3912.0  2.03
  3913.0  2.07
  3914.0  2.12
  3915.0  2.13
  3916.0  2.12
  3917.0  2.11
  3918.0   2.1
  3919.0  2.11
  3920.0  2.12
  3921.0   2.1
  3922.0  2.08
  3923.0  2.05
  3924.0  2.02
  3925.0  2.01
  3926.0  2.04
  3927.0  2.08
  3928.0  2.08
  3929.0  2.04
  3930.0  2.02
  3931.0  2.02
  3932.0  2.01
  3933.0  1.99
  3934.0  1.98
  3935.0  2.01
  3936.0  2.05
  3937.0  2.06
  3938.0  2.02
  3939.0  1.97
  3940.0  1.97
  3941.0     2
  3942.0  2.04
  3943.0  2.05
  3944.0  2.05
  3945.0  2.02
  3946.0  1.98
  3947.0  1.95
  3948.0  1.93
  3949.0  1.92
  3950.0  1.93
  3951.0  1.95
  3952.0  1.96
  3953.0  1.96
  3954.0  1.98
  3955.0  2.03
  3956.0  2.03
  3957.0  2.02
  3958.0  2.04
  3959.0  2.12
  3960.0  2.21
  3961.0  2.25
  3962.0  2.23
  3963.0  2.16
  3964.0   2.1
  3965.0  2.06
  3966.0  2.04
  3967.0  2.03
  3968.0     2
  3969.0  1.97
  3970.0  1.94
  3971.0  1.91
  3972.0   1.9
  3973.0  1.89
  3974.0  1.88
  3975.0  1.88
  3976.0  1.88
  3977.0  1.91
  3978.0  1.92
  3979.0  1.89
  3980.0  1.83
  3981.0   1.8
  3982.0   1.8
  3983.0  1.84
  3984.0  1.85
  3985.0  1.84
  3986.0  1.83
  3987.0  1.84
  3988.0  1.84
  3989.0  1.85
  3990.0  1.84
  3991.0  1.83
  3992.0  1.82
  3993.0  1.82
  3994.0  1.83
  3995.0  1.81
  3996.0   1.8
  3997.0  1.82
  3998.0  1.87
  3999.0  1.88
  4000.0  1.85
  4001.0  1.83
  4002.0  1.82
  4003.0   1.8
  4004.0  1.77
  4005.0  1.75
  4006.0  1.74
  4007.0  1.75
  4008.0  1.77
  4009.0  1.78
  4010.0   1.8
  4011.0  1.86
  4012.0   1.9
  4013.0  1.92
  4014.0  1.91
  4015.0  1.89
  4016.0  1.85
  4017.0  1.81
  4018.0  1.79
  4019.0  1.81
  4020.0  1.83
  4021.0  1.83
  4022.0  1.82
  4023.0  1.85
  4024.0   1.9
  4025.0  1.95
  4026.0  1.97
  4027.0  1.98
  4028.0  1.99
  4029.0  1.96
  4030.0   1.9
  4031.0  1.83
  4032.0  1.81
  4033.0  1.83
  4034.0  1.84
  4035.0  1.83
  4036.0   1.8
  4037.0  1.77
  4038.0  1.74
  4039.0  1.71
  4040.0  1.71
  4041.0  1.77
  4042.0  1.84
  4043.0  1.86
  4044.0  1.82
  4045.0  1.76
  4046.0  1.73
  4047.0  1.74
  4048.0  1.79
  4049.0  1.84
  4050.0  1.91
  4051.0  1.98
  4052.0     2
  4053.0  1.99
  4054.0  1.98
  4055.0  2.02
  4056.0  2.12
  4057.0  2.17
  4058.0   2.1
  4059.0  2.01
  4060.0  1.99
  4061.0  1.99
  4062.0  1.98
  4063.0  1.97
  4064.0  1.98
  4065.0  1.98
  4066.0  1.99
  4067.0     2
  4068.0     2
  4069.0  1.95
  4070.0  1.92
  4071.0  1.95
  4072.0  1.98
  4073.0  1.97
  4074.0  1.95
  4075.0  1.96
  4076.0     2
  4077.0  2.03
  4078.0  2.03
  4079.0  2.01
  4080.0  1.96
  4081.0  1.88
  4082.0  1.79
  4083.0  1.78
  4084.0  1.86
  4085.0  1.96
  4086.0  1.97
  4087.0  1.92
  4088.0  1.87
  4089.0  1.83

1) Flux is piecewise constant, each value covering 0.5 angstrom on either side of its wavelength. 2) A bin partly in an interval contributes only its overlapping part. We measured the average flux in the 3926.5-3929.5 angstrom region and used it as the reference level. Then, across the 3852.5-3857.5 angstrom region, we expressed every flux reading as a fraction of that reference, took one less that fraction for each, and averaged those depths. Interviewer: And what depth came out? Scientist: -0.066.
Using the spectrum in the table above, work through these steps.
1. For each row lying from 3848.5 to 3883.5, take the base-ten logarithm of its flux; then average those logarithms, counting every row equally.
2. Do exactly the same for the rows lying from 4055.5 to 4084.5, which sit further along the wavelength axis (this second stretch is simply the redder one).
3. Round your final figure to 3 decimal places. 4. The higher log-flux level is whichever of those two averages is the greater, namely 0.341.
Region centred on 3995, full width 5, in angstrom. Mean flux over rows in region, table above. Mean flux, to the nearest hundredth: 1.82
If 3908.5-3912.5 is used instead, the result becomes 2.01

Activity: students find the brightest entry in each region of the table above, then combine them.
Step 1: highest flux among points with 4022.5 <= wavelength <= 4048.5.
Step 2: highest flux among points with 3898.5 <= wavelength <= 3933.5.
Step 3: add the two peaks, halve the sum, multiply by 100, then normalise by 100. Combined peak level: 2.06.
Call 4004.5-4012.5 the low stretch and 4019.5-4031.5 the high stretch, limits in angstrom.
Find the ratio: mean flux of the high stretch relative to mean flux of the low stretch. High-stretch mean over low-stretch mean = 1.06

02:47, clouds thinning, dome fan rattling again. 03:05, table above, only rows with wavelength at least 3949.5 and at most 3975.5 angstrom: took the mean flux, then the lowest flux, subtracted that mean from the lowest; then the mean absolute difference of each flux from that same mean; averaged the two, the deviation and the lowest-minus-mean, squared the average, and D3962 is 0.0007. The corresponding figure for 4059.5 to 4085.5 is 0.0044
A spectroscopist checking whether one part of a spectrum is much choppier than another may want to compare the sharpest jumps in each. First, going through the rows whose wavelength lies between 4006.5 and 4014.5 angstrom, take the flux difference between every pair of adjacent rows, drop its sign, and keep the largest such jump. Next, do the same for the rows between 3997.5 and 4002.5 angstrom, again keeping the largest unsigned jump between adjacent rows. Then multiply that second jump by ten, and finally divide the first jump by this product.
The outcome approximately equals 0.20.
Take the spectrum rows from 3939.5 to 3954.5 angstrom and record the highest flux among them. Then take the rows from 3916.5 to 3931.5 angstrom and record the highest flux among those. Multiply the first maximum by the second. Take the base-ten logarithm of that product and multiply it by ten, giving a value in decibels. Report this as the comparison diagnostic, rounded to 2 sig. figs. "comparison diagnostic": 6.4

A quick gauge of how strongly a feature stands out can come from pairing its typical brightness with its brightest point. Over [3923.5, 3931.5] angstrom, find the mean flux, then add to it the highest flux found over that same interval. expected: 4.12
